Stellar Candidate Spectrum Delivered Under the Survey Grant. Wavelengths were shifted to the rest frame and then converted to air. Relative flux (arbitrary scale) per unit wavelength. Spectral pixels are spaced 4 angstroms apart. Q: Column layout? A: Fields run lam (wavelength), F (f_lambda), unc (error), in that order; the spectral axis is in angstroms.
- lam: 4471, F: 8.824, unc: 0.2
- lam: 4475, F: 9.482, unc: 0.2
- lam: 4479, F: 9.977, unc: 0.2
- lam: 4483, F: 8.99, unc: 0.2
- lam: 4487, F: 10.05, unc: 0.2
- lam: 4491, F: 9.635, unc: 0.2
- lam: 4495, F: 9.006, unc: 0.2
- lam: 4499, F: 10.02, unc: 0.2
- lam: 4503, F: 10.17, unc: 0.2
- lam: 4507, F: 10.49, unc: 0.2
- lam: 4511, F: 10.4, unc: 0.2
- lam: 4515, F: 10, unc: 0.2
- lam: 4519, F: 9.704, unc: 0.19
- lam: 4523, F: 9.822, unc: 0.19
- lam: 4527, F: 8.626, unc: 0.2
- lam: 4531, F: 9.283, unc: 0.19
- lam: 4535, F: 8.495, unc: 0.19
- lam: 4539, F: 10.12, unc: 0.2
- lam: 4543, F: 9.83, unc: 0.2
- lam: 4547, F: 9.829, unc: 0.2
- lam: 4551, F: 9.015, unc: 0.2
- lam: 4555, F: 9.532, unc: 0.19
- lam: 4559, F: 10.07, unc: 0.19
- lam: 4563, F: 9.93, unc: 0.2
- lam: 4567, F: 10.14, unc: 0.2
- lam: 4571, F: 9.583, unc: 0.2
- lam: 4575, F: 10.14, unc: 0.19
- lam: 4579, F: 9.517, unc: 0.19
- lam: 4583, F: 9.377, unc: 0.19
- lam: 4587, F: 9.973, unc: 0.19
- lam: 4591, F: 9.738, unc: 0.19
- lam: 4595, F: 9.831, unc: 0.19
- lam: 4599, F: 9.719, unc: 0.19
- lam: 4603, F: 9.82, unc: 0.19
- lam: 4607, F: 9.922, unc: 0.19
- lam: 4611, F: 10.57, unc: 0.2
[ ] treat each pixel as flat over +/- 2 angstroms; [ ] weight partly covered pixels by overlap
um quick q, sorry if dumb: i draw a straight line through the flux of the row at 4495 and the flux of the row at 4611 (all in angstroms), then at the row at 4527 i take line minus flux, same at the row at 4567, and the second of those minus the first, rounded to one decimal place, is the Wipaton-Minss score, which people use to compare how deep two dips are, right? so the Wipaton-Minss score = -1.0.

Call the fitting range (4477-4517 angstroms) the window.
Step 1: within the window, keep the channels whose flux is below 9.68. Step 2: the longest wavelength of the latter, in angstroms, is 4495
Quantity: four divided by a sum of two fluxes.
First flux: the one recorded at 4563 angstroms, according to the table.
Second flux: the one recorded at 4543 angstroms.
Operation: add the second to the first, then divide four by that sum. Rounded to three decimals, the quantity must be 0.202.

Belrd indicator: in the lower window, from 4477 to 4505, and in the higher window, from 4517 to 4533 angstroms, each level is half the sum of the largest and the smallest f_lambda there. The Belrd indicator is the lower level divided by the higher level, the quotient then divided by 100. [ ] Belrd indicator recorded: 0.0104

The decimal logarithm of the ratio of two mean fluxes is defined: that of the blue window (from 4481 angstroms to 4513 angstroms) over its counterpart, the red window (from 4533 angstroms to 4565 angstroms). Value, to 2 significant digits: 0.011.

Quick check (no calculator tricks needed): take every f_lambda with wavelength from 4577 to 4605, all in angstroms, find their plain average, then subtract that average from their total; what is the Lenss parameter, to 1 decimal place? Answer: 58.3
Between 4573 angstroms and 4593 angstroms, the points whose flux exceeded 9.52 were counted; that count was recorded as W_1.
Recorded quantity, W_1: 3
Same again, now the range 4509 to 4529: 4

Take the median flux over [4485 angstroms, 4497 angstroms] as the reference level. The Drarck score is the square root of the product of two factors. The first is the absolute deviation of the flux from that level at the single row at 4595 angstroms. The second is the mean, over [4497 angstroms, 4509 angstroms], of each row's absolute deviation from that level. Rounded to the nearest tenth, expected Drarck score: 0.3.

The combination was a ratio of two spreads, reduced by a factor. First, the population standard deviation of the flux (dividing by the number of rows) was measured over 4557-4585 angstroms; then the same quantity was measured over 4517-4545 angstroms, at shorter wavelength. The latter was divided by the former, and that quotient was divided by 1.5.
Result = 1.3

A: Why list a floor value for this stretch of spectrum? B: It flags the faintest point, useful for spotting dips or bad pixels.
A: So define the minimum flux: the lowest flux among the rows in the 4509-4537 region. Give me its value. 8.495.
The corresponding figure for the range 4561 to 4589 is 9.377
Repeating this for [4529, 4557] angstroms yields 8.495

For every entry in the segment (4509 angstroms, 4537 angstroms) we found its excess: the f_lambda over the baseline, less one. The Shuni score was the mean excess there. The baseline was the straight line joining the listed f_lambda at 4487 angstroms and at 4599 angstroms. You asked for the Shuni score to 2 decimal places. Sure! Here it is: -0.05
